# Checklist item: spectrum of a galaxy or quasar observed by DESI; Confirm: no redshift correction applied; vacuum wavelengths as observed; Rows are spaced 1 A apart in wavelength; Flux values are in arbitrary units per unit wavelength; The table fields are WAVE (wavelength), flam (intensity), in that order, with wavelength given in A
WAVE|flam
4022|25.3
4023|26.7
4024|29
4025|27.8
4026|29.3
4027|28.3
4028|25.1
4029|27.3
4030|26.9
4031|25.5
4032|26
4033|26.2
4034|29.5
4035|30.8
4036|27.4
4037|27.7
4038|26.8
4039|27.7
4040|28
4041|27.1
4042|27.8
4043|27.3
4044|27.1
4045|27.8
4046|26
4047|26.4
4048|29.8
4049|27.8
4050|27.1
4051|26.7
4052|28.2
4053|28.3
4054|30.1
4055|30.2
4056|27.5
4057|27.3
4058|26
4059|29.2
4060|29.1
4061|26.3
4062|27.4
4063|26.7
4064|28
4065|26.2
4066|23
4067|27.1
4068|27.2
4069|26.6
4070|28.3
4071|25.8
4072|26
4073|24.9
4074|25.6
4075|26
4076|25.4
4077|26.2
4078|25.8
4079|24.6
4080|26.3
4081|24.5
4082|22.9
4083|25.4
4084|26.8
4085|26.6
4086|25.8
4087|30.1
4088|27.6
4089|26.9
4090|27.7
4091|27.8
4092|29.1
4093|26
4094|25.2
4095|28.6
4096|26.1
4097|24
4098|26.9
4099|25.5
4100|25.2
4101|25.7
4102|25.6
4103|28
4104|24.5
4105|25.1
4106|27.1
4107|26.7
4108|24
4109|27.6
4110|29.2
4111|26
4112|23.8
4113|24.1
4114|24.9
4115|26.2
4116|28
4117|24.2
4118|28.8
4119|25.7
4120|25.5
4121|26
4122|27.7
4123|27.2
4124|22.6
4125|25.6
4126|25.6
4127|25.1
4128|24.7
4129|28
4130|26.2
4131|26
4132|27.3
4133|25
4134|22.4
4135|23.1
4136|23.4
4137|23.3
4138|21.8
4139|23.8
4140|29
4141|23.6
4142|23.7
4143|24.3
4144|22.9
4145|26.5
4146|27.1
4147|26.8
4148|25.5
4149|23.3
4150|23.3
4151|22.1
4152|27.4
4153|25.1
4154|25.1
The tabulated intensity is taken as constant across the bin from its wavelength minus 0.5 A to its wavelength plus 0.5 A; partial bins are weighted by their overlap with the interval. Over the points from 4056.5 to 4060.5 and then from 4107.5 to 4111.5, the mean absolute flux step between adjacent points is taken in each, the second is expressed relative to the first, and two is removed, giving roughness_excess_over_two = -0.2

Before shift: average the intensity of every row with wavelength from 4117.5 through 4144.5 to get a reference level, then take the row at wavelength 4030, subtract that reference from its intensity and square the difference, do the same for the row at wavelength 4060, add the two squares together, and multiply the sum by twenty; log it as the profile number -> 380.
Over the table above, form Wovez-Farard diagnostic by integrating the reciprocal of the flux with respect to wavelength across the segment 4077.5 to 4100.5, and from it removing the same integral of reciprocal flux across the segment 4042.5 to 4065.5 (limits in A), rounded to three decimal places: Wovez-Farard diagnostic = 0.044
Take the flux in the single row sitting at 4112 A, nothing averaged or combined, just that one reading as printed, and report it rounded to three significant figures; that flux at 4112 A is 23.8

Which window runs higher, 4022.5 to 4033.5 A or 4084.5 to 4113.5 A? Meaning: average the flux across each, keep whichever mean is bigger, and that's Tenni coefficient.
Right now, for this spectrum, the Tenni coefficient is 27.1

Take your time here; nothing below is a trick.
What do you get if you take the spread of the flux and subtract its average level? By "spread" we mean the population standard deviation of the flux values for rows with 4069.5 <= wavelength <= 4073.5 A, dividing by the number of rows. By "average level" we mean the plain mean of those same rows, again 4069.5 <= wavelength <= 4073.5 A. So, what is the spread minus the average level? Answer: -25.0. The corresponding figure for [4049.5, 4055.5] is -27.1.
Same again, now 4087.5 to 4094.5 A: -26.0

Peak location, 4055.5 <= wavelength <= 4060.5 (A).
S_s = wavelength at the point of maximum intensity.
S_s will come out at 4059 A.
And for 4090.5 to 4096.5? 4092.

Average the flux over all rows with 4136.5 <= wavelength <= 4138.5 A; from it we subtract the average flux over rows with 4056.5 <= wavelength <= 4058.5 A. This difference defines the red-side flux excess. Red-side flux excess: -4.1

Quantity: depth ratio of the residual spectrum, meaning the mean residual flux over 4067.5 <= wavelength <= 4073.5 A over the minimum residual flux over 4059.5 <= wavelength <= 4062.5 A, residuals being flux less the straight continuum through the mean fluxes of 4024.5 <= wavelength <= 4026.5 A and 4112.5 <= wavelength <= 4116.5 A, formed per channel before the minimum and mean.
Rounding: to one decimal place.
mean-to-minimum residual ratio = 0.6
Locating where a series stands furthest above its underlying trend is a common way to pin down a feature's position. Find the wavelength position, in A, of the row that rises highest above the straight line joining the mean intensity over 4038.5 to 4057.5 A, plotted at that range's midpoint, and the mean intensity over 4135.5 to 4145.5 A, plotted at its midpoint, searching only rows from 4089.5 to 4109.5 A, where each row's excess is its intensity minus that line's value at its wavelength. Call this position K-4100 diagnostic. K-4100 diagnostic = 4092 A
